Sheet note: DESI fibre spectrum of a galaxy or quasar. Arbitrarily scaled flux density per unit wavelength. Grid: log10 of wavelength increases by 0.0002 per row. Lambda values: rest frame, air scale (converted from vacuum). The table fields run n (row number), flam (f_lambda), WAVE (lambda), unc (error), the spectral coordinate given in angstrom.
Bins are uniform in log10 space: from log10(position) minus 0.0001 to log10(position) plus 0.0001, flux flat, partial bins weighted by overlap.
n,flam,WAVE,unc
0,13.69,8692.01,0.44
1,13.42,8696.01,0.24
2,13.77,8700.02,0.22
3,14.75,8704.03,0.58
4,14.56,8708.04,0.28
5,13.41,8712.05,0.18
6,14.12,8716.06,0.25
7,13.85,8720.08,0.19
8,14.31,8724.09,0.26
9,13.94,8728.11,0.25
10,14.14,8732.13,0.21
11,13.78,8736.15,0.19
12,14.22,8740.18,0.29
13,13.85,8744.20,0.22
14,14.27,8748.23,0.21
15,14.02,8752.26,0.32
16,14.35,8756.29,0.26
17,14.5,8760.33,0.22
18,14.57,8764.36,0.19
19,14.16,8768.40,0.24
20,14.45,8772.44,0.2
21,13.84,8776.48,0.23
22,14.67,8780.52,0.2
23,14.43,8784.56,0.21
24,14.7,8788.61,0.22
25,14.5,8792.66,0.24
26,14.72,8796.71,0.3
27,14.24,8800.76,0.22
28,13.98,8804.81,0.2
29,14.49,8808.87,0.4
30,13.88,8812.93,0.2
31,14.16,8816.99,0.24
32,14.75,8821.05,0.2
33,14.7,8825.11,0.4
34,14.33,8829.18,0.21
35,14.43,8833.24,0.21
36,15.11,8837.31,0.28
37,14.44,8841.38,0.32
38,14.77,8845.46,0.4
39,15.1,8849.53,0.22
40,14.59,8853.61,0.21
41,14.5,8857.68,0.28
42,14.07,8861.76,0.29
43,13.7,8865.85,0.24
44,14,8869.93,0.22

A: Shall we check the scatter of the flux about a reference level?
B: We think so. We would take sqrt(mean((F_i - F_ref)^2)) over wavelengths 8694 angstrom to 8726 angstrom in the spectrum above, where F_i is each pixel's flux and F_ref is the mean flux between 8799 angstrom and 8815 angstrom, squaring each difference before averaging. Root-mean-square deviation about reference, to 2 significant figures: 0.48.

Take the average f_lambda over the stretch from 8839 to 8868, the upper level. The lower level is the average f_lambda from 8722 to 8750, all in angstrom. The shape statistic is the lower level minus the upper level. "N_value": -0.38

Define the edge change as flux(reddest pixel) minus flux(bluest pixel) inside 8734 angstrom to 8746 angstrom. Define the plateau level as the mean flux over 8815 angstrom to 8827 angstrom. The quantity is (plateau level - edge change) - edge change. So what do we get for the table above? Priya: 14.4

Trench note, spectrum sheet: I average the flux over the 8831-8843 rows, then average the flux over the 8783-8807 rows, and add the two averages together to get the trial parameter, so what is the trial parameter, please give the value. 29.1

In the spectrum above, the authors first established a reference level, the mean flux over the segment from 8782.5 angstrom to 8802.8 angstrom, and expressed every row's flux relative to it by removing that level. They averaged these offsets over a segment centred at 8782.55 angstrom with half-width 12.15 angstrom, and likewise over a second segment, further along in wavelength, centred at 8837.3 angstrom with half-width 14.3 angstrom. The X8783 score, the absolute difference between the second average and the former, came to 0.27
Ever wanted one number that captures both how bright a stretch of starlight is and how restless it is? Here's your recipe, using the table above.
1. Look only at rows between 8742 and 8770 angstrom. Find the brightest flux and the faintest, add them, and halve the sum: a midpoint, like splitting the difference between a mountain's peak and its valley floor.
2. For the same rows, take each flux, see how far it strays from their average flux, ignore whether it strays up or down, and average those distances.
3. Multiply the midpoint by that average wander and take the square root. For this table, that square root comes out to 1.69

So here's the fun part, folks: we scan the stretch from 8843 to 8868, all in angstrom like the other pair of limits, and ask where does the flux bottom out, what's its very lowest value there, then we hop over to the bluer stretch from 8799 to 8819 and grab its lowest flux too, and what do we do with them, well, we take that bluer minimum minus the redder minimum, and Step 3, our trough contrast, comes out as 0.2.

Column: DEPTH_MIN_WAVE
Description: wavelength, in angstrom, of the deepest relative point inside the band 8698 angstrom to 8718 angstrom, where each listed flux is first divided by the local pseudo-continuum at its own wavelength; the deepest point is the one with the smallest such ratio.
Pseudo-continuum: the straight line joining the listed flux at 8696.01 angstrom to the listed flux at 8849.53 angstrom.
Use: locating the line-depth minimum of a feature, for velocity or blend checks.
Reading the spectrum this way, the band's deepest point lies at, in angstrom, 8712.05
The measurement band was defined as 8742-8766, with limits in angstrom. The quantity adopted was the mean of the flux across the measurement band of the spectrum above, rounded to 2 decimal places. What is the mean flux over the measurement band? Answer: 14.26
